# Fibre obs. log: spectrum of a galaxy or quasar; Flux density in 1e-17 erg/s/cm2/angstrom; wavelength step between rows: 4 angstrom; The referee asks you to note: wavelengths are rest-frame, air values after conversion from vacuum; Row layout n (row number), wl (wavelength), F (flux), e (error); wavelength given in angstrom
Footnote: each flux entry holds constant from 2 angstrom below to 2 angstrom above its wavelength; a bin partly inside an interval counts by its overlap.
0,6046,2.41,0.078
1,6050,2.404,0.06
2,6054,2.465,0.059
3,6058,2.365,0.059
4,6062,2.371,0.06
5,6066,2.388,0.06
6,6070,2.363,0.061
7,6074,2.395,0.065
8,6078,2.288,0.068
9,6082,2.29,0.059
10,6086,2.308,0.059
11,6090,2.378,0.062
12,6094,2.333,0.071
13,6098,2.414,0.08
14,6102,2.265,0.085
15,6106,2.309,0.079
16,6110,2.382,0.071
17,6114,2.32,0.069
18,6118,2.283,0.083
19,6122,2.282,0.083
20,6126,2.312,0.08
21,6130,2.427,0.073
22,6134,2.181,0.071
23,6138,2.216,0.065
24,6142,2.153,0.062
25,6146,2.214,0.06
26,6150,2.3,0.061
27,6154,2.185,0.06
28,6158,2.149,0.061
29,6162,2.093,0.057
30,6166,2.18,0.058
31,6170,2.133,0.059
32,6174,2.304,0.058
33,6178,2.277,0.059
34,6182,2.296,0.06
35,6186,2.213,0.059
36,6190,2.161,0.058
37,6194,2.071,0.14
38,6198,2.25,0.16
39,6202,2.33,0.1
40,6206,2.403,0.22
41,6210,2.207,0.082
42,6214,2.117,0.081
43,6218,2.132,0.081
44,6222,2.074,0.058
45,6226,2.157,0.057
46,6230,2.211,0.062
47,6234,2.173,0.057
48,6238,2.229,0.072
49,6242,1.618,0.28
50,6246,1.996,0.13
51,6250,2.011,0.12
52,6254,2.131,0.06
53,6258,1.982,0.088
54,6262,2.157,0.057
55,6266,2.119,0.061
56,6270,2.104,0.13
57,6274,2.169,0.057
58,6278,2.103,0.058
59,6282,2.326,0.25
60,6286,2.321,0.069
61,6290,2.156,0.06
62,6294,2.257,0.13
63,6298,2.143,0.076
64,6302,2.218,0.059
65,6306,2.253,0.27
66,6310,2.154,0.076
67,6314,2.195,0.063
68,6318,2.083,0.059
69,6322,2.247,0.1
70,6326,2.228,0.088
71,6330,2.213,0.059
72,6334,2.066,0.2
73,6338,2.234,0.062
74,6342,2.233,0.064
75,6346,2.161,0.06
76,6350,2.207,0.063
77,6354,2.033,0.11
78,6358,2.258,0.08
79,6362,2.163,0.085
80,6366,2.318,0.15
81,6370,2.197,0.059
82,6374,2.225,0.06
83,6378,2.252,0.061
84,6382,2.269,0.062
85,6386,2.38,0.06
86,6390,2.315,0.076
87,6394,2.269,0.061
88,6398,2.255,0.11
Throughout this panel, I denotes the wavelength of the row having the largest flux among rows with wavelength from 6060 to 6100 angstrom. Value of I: 6098 angstrom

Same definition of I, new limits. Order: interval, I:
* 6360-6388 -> 6386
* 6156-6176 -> 6174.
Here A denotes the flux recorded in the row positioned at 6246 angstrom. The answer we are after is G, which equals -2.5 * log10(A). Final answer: -0.75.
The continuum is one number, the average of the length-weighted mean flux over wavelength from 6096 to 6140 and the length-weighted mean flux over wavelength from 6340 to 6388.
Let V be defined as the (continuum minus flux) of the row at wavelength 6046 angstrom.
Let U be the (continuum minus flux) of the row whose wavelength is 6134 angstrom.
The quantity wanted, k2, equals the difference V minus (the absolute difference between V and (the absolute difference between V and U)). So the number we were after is -0.52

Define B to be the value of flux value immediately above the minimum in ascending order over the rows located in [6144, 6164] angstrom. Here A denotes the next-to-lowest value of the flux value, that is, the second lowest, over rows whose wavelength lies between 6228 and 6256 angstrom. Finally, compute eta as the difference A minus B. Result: -0.153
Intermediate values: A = 1.996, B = 2.149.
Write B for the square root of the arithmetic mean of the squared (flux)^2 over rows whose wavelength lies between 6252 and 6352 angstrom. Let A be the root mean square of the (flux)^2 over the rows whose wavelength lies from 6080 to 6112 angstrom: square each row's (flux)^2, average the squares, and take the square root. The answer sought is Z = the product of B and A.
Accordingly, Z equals 26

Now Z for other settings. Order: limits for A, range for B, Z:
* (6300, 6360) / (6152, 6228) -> 23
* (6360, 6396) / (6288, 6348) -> 25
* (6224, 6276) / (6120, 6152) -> 23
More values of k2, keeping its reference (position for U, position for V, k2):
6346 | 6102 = -0.10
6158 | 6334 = 0.08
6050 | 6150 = -0.17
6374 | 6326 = 0.00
